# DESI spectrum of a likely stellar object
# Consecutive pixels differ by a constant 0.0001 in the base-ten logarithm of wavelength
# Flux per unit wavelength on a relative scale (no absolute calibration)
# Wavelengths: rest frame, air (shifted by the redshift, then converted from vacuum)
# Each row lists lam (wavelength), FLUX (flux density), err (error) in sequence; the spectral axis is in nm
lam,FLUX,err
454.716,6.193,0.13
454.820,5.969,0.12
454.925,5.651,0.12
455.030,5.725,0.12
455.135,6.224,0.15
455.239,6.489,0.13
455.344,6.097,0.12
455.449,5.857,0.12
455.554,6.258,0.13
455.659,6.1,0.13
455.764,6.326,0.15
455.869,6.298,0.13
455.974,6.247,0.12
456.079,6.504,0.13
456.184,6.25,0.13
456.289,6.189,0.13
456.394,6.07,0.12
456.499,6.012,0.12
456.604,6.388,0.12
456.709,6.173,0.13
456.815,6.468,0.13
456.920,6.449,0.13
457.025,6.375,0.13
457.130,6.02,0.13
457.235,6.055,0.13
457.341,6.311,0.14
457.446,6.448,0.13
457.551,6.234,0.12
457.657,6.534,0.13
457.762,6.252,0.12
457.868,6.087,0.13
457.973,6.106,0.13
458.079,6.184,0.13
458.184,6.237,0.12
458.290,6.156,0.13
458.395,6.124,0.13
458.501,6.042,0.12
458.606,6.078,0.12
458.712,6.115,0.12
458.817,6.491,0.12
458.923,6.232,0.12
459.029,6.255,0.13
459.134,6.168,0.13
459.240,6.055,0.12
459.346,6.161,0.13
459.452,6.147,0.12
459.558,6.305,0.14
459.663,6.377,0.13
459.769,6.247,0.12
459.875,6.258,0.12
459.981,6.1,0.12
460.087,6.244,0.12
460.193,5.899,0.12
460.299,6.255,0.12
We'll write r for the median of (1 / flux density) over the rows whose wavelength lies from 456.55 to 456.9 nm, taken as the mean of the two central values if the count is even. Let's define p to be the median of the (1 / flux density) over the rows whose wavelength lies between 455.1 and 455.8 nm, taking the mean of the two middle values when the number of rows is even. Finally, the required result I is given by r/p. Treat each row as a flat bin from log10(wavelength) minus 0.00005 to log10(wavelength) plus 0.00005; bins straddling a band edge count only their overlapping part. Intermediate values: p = 0.161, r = 0.1565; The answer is 0.97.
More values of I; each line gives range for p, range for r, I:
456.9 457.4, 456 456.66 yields 1.01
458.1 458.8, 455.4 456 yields 0.98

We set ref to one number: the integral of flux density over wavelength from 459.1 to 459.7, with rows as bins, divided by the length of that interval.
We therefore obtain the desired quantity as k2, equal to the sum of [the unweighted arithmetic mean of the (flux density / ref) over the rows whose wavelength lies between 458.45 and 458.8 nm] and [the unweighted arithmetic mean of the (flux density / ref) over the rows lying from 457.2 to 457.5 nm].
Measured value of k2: 1.993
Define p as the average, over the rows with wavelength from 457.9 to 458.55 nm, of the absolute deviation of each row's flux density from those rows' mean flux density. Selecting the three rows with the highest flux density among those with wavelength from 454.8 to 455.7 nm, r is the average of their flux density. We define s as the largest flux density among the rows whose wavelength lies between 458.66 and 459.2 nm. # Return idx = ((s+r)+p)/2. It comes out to 6.43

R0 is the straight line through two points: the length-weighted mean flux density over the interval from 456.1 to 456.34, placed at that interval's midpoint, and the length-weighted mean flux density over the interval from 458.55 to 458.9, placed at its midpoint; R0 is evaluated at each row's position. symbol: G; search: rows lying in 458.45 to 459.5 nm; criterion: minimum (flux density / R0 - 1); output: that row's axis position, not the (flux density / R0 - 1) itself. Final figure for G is 458.501 nm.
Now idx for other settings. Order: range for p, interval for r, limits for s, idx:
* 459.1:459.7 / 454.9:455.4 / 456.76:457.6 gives 6.42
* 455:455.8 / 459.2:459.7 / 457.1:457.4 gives 6.39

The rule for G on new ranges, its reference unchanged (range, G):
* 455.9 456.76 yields 456.499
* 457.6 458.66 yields 458.501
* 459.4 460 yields 459.981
